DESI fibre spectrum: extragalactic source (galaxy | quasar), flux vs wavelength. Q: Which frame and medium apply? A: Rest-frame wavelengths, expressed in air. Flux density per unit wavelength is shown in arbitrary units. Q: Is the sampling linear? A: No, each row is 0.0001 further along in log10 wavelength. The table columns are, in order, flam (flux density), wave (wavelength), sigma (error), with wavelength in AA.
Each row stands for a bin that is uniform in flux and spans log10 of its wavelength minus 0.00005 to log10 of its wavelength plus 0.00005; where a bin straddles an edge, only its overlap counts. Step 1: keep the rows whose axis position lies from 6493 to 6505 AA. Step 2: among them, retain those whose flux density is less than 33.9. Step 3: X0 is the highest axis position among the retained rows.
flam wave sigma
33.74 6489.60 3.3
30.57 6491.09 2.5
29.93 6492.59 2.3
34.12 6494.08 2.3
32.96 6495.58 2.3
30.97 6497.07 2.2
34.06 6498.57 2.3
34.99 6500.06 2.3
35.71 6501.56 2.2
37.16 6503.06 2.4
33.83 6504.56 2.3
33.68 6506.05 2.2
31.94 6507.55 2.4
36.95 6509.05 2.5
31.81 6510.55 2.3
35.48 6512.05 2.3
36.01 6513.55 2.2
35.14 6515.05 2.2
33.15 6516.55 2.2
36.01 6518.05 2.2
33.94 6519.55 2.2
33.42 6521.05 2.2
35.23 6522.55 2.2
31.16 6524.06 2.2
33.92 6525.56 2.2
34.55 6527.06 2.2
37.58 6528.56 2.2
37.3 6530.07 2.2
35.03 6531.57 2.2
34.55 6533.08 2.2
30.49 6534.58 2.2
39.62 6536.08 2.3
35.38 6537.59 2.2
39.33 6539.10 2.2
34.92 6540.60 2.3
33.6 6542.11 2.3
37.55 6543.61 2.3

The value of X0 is 6504.56 AA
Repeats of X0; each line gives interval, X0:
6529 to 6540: 6534.58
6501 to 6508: 6507.55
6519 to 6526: 6524.06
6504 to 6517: 6516.55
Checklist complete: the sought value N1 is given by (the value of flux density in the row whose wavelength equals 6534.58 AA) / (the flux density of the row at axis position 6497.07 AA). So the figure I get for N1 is 0.98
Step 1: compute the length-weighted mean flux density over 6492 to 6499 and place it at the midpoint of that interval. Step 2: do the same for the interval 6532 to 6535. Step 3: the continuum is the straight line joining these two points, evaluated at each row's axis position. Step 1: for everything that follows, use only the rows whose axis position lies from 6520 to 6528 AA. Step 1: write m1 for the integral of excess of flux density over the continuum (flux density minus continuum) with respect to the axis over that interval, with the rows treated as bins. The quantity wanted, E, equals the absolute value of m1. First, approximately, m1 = 7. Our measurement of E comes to 7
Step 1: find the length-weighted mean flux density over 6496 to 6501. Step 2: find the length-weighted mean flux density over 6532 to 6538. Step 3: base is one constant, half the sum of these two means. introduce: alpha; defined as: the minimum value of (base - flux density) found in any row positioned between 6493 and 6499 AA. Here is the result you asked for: 0.1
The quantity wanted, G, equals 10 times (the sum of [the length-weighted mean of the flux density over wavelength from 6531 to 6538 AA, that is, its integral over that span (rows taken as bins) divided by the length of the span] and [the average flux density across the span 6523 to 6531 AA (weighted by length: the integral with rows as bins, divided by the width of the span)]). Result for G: 699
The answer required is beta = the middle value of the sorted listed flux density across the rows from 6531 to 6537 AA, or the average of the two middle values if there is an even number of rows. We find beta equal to 34.8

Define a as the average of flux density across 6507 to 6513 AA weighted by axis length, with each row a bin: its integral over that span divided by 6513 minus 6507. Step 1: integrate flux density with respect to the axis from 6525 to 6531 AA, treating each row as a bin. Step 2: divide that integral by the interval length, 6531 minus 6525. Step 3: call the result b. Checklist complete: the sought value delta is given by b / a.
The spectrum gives 1.051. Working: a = 34.2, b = 35.9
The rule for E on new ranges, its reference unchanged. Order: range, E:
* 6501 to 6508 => 14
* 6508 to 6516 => 18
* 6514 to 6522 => 13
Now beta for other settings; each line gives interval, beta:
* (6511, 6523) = 35.2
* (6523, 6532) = 34.8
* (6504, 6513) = 33.8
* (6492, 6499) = 33.0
